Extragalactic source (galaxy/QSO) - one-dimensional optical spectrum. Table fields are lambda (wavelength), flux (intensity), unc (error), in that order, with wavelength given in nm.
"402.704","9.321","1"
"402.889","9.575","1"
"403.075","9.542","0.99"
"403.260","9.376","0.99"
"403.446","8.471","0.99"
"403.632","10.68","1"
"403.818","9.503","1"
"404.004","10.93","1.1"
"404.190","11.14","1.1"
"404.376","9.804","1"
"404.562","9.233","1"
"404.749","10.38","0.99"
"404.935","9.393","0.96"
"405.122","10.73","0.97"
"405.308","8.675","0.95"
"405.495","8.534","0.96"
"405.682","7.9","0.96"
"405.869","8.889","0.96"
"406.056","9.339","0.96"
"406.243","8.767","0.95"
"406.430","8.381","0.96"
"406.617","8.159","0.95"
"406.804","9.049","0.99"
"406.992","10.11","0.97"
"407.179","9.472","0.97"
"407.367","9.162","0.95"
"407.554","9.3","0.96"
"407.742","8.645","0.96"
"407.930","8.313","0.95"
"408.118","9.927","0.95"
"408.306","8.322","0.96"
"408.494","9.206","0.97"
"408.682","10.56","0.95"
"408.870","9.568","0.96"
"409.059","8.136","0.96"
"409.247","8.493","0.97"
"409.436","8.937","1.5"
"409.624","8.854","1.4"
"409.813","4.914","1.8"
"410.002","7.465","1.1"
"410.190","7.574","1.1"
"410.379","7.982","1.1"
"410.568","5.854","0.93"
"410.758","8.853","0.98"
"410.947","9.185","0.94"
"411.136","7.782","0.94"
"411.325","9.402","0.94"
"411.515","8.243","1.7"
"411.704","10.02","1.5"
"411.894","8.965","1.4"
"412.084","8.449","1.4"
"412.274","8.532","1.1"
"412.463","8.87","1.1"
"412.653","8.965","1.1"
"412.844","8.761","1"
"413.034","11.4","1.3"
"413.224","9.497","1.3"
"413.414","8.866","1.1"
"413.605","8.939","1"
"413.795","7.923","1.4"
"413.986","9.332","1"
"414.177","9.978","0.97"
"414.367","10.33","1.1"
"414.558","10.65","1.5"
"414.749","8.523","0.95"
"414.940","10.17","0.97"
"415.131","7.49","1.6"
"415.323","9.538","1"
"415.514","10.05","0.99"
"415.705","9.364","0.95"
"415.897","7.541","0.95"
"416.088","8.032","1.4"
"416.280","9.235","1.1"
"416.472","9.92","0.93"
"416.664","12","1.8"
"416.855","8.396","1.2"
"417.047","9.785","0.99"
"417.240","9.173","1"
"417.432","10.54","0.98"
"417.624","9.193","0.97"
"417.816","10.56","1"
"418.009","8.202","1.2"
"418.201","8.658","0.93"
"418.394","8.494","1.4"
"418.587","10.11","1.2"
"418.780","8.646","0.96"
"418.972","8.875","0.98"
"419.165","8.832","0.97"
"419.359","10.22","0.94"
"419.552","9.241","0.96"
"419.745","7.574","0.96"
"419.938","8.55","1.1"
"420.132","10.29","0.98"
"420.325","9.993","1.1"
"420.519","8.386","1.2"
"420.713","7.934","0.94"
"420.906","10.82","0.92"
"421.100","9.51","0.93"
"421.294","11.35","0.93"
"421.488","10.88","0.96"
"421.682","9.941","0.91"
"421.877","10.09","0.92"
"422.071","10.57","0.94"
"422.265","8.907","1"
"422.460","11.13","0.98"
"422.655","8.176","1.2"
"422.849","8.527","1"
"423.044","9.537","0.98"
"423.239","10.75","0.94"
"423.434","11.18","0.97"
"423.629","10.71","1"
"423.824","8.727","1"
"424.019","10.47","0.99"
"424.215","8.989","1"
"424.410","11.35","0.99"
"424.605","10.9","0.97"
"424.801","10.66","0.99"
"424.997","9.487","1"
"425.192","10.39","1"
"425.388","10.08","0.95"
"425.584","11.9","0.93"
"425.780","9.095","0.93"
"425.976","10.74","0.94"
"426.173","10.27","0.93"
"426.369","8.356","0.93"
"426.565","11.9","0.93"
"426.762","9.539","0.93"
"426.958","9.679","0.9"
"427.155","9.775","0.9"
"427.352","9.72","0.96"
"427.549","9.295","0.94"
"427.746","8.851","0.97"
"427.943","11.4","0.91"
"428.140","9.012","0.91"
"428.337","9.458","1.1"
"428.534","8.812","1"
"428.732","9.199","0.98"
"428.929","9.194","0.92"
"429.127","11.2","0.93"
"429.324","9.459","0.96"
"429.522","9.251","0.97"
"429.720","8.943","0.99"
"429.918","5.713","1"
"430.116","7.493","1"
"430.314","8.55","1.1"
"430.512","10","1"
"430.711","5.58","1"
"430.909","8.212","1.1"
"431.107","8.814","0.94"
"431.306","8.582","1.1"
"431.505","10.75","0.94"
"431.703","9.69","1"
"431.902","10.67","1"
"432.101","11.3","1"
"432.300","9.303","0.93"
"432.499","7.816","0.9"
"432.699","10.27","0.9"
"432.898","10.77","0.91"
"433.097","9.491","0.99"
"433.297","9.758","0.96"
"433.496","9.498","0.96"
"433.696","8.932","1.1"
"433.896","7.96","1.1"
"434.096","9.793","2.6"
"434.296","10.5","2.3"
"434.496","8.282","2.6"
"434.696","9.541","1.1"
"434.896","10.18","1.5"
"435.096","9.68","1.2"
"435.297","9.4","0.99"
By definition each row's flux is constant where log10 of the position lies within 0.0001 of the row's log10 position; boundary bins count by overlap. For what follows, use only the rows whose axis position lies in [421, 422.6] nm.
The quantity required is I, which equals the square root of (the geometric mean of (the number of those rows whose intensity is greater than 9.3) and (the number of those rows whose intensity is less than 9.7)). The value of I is 1.93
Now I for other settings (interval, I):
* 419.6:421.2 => 2.11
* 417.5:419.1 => 1.86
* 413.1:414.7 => 2.24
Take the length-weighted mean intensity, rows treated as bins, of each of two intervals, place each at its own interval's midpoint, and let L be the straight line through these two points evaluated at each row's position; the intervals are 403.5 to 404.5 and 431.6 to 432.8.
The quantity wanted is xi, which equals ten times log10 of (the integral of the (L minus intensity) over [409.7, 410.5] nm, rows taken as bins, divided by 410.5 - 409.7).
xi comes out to 5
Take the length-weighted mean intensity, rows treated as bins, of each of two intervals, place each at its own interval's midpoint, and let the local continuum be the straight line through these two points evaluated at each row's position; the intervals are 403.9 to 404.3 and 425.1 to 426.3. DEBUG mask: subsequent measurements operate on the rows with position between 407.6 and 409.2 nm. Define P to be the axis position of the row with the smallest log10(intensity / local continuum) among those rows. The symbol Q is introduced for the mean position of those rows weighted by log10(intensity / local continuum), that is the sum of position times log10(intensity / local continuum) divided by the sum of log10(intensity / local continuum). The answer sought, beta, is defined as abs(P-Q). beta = 0.70 nm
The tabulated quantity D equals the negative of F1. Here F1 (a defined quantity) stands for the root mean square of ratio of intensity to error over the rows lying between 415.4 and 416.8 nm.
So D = -8.7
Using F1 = 8.7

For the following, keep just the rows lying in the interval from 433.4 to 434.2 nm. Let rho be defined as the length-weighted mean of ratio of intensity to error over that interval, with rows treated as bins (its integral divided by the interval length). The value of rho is 7.2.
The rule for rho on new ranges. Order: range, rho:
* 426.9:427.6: 10.4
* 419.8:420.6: 8.6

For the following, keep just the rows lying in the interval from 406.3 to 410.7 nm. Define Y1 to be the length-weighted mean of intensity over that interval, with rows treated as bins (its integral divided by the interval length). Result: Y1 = 8.5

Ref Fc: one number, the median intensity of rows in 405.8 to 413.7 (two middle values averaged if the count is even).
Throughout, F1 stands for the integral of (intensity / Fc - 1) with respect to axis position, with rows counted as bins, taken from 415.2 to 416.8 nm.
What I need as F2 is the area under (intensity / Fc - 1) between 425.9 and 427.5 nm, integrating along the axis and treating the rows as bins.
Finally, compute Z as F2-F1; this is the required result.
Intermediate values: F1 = 0.096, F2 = 0.198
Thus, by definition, 0.102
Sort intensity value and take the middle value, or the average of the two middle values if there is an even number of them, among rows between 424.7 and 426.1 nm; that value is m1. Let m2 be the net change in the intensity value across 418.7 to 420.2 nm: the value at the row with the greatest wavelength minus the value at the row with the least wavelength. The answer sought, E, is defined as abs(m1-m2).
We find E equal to 8.7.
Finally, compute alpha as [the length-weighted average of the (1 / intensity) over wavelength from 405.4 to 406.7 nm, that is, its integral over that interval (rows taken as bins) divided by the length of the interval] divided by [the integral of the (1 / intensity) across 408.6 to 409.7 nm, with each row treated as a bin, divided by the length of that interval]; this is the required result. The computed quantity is 1.05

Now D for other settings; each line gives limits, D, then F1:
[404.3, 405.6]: -9.8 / 9.8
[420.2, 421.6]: -10.2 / 10.2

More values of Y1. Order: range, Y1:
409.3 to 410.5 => 7.6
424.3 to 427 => 10.3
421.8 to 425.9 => 10.1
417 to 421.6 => 9.4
